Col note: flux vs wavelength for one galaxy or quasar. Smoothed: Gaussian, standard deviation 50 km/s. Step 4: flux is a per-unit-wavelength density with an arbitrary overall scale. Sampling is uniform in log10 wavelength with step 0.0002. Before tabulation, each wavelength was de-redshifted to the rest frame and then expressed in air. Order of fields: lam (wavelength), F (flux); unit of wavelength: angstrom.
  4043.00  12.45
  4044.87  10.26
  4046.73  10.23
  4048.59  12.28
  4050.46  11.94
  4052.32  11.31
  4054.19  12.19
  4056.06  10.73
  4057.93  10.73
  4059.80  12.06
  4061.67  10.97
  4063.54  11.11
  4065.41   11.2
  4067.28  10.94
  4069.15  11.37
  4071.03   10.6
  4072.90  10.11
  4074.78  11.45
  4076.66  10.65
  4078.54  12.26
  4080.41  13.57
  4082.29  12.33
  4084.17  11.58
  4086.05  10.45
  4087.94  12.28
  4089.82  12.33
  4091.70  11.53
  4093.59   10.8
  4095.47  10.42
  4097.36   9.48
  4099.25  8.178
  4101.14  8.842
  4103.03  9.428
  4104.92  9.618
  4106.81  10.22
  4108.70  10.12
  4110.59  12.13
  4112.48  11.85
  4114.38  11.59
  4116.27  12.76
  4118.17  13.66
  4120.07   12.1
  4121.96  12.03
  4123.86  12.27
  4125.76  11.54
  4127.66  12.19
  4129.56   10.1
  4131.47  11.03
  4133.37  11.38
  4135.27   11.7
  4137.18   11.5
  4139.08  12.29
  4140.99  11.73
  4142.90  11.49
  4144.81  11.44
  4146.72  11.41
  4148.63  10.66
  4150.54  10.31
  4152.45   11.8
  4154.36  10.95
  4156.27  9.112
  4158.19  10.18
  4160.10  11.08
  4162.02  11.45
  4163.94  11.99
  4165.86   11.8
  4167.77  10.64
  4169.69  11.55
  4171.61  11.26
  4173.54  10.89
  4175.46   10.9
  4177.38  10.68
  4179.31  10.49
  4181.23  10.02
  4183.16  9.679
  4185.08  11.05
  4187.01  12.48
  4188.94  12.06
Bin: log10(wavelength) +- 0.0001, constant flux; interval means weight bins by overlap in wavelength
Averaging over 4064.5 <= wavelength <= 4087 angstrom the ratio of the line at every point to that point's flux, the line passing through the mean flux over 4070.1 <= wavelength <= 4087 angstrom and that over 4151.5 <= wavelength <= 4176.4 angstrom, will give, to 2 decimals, 1.01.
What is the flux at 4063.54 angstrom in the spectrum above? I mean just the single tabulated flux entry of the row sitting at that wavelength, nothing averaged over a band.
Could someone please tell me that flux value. 11.11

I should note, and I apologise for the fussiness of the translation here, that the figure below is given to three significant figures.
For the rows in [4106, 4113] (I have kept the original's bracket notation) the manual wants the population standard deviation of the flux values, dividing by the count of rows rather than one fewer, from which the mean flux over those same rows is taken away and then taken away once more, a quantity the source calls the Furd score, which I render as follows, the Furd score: -21.2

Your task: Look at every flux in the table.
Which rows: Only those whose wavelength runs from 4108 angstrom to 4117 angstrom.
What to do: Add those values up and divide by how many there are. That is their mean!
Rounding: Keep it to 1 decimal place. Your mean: 11.7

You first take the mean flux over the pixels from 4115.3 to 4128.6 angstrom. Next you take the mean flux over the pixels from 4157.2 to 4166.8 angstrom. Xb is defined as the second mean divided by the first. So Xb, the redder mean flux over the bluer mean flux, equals 0.91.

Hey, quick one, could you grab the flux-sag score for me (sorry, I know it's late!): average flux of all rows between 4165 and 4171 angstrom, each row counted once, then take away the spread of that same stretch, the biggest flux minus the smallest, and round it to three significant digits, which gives 10.2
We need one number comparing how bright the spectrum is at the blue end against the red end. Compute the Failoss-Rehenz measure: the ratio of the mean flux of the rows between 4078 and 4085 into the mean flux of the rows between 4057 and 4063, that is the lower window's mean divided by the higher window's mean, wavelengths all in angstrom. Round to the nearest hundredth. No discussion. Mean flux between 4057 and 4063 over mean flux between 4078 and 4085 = 0.90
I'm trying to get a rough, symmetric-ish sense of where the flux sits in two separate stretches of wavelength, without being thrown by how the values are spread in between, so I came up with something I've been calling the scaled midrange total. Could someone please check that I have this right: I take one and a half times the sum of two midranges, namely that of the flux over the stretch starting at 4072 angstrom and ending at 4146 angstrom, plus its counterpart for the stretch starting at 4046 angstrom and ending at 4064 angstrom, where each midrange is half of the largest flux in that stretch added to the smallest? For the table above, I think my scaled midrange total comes 33.3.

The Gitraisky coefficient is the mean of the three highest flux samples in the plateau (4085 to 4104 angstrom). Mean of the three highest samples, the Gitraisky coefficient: 12.0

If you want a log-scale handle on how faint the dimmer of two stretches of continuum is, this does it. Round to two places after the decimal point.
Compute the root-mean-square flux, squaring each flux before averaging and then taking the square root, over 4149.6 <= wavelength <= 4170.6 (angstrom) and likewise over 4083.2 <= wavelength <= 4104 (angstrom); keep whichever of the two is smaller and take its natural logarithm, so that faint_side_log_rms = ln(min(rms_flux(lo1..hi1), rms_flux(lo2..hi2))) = 2.36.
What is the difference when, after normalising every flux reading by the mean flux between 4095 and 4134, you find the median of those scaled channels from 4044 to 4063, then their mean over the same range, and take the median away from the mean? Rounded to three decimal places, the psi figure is 0.012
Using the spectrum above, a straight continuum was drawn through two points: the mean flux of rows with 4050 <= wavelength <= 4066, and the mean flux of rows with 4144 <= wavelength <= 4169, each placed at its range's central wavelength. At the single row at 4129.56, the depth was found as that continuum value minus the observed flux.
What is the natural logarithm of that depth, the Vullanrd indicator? -0.01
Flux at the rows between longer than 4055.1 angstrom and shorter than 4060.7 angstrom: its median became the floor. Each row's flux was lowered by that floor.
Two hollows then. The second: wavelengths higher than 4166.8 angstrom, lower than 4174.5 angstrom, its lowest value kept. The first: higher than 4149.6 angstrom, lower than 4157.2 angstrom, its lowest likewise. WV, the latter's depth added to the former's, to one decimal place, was -1.7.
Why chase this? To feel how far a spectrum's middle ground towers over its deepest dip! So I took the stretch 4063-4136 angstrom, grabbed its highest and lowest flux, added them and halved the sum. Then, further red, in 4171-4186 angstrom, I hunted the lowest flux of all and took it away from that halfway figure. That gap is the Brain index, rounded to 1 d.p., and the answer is 1.2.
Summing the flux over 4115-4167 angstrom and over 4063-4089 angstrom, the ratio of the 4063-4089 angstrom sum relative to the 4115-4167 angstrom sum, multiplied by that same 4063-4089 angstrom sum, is 82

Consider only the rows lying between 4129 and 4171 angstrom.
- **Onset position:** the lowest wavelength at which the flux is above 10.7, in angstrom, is 4131.47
